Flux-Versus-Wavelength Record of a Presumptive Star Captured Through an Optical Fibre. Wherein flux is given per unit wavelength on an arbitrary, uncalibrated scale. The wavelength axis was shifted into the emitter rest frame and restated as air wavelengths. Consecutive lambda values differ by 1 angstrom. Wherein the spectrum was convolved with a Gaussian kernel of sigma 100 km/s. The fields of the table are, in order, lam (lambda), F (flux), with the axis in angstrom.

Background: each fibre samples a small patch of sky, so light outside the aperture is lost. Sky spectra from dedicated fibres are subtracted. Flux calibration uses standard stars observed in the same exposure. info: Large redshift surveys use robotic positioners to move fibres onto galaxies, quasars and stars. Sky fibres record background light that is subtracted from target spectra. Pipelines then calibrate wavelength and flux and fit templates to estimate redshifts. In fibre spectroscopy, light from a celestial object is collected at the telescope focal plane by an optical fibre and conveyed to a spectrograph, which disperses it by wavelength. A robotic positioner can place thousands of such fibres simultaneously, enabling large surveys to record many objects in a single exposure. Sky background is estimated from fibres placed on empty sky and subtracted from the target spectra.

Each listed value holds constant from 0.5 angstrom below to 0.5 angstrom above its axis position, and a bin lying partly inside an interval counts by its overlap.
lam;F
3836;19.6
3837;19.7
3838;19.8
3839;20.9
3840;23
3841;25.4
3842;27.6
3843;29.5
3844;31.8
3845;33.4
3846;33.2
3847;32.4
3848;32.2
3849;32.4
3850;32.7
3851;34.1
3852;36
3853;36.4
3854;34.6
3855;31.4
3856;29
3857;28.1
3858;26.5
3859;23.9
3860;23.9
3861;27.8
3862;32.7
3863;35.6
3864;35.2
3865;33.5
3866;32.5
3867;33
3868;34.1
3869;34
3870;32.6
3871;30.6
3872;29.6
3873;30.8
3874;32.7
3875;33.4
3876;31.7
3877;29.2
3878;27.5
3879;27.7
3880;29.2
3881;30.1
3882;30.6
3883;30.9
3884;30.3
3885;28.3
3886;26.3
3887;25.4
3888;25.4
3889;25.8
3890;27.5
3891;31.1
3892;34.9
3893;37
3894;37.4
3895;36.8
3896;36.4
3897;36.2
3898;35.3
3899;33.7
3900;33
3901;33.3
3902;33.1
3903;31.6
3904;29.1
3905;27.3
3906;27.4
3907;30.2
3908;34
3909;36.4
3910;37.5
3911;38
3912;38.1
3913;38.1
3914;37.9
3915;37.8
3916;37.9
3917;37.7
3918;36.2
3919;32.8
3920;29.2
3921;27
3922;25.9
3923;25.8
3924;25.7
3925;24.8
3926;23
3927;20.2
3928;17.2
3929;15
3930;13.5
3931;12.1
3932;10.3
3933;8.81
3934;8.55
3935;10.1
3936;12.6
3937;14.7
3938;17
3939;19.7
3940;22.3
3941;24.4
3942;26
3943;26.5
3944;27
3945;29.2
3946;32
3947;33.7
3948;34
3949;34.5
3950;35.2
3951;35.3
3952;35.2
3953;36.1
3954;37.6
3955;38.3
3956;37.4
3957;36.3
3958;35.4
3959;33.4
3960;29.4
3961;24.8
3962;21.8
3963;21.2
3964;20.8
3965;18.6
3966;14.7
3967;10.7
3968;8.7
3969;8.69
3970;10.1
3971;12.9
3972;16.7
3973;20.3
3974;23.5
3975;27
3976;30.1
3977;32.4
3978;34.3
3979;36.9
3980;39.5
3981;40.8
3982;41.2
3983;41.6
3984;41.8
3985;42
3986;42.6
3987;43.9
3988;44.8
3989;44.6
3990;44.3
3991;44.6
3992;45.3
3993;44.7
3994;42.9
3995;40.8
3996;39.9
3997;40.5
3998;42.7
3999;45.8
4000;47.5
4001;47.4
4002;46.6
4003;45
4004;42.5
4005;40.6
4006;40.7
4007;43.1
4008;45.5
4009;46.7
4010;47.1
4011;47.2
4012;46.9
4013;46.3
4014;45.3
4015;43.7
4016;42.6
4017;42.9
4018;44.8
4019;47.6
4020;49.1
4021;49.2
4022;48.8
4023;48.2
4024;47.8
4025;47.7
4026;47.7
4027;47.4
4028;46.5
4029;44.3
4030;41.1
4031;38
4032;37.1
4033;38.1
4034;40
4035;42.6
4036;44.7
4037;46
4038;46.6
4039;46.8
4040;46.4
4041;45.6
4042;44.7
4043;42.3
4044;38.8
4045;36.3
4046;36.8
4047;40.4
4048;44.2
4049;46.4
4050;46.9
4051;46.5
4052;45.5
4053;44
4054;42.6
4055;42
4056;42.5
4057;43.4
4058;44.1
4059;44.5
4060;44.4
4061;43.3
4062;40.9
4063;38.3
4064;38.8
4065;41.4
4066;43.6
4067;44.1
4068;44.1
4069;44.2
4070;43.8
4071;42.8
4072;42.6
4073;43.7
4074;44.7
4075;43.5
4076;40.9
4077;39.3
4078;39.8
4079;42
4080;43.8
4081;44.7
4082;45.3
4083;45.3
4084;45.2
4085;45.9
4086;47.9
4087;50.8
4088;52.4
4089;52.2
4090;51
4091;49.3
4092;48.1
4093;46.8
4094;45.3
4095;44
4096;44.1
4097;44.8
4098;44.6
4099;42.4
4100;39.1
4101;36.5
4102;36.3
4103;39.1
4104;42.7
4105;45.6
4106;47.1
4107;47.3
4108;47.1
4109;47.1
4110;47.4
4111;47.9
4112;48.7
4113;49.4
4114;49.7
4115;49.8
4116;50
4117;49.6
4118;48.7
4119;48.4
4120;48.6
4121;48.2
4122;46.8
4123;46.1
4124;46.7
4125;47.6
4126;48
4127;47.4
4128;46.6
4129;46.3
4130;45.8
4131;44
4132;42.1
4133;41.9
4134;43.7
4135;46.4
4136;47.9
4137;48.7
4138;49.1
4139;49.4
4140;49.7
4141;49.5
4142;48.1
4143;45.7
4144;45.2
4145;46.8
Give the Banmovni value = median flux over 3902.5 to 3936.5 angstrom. 27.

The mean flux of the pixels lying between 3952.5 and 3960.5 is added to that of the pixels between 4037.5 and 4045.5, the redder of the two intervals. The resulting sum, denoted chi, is 79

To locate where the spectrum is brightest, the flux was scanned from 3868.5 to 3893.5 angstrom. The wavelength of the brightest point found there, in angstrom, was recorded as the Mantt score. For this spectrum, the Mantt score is 3893 angstrom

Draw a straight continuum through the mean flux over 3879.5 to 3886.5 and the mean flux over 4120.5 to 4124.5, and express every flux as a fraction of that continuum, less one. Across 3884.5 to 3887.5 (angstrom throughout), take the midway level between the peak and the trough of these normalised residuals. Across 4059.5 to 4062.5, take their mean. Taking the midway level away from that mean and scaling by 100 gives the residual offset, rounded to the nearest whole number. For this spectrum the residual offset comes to 10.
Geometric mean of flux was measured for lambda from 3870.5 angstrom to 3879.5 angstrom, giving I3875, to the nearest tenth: 30.3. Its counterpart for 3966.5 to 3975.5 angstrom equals 14.1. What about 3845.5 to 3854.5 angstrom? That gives 33.7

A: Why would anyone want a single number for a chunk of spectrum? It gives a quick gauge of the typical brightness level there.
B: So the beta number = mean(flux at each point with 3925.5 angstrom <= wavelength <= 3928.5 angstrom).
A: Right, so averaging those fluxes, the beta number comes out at 20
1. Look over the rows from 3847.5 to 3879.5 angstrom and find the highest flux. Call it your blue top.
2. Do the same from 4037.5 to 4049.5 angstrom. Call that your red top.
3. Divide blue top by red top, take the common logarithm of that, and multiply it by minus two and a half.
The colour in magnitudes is 0.27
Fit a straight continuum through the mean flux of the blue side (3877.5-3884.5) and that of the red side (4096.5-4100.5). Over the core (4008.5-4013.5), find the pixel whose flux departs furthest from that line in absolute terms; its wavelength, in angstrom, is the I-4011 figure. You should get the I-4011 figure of 4011 angstrom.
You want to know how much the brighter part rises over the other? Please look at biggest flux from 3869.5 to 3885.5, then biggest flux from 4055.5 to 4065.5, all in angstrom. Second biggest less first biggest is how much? 11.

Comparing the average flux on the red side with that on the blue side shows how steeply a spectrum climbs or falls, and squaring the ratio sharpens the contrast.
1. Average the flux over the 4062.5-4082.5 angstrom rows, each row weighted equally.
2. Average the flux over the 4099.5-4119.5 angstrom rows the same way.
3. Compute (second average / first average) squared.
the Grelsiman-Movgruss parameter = 1.2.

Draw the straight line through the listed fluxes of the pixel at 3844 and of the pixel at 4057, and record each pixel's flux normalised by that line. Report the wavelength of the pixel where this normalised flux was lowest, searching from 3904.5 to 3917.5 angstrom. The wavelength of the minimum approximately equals 3905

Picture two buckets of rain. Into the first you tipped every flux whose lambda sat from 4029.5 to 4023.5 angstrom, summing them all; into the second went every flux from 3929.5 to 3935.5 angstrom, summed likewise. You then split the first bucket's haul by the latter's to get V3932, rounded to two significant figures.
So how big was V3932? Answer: 4.4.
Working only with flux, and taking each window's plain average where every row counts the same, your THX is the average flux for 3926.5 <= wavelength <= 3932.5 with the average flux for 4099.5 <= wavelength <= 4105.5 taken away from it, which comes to -25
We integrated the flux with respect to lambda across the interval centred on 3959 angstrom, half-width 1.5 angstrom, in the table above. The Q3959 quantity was 98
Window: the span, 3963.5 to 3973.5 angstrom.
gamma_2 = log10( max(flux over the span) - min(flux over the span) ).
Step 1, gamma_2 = 1.08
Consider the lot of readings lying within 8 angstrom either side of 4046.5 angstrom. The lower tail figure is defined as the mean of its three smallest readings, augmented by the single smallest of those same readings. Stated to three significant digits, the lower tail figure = 73.6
